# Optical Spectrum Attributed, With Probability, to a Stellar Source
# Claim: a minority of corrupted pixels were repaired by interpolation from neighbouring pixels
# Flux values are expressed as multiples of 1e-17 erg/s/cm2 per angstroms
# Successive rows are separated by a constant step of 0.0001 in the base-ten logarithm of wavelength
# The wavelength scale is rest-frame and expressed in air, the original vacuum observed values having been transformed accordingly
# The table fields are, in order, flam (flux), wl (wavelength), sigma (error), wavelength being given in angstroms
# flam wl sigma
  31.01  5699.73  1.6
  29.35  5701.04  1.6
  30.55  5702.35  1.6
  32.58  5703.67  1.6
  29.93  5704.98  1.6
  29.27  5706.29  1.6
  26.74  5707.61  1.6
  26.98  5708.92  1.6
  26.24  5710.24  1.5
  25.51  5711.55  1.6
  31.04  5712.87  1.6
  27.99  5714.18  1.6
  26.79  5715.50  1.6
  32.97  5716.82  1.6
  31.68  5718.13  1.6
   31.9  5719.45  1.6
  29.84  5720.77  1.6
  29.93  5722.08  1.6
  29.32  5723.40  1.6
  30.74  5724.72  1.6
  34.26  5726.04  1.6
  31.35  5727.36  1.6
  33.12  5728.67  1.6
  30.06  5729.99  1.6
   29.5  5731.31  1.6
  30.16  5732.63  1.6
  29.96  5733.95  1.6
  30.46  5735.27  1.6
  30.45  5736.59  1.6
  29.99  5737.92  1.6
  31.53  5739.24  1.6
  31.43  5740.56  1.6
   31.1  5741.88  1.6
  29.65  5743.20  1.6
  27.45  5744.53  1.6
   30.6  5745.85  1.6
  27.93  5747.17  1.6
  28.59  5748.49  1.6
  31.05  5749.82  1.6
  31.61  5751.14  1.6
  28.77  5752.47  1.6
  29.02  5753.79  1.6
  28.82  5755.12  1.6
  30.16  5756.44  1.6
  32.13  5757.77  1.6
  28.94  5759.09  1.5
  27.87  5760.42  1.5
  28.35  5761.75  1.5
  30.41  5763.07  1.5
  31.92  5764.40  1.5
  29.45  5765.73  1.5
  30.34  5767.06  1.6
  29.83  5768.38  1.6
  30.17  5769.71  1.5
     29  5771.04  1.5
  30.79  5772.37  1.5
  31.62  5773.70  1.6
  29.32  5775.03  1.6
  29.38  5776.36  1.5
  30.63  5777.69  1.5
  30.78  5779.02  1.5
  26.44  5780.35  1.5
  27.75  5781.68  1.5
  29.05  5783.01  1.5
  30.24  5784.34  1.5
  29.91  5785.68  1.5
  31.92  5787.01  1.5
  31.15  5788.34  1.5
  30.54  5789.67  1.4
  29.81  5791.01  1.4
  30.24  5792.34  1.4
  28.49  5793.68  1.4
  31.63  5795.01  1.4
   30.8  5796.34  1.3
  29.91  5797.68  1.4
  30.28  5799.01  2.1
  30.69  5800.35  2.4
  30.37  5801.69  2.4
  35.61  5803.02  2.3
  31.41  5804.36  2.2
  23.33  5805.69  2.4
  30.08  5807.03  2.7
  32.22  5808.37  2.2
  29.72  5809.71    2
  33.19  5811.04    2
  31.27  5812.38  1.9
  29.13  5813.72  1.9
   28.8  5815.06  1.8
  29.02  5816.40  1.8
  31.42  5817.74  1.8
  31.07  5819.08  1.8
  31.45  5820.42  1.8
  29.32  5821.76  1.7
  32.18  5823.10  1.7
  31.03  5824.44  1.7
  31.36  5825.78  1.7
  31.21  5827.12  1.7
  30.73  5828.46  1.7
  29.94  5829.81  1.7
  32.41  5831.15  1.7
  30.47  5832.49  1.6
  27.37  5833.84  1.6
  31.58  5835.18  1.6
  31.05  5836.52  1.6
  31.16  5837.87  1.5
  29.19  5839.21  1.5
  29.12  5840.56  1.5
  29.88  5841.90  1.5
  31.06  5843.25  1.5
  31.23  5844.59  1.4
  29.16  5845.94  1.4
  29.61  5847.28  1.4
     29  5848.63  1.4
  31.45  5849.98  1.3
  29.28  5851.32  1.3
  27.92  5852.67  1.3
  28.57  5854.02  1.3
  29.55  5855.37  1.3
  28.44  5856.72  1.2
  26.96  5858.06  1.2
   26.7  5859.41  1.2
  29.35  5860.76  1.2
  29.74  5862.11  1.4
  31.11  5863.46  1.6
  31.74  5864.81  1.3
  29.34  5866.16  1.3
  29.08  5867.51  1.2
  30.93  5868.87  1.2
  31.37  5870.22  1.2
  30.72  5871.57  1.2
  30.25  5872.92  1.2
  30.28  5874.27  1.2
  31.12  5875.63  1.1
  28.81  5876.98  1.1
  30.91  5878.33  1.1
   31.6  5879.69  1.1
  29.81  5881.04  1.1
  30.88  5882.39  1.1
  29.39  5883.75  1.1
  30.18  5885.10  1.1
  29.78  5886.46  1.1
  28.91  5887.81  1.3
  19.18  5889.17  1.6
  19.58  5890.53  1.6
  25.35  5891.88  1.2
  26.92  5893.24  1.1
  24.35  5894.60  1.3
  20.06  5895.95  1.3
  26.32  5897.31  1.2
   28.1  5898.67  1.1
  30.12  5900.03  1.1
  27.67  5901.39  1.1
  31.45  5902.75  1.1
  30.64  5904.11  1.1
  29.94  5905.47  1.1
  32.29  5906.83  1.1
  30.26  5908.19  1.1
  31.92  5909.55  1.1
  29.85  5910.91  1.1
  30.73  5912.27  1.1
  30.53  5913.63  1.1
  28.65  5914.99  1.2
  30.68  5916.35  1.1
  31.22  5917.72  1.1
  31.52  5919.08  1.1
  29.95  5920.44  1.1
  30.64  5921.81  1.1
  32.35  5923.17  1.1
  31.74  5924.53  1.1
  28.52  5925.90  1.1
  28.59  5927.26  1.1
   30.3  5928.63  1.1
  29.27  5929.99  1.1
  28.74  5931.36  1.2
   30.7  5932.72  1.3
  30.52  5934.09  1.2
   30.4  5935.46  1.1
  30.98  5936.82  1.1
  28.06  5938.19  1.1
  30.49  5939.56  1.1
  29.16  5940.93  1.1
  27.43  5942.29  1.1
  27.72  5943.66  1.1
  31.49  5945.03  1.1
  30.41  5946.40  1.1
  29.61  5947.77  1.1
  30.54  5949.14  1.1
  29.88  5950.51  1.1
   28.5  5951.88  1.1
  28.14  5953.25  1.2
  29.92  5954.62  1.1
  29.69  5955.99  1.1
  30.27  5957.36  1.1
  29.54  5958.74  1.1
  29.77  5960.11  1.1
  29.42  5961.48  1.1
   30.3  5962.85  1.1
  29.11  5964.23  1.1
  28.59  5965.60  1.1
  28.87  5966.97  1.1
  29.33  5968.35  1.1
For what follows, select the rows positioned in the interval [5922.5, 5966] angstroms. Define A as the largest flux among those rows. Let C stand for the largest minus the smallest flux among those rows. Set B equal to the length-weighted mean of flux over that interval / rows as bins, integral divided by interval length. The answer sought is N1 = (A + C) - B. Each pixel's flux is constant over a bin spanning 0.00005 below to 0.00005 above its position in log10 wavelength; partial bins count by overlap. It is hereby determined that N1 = 8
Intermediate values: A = 32.35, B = 29.7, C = 4.9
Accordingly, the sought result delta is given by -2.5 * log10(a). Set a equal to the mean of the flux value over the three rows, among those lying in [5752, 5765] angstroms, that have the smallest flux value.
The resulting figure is -3.63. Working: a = 28.3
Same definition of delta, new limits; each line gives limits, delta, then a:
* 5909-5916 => -3.68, 29.7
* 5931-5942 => -3.64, 28.7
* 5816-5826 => -3.69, 29.8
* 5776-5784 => -3.61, 27.7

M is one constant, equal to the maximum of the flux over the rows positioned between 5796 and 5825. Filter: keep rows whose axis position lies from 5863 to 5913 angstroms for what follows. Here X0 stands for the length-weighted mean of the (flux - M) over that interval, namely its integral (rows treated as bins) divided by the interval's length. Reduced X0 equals -6.7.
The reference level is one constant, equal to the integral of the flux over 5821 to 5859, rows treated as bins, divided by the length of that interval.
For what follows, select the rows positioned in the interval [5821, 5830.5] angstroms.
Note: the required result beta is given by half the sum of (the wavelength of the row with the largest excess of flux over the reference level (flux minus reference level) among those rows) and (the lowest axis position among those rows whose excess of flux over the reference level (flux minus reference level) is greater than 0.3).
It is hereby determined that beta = 5823.1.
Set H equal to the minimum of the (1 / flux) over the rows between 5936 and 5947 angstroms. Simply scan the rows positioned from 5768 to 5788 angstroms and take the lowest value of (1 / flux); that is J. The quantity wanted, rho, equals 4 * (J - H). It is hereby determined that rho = -0.0017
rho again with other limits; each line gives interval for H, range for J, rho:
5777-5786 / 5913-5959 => -0.0063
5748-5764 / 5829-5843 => -0.0011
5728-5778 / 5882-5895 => 0.0088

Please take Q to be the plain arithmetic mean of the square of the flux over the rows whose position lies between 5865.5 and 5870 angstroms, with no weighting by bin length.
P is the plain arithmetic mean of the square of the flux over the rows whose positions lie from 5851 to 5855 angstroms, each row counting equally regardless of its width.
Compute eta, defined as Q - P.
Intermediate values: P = 818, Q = 888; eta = 70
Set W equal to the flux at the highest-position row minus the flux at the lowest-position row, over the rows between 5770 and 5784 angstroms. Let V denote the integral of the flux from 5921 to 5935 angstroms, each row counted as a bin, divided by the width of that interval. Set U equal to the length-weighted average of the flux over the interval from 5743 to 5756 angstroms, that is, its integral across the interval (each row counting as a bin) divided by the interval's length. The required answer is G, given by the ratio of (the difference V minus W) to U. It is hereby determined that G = 1.025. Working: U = 29.35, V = 30.1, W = 0.05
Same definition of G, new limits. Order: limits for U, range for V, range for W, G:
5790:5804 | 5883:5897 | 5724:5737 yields 0.835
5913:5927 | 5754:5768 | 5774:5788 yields 0.892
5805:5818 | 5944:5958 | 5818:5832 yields 0.956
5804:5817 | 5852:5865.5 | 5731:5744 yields 0.969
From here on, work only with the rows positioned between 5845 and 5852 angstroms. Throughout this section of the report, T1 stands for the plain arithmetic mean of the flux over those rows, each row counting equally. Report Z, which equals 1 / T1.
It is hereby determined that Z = 0.0337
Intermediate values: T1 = 29.7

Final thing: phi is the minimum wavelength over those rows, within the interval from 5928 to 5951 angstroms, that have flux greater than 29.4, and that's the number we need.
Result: 5928.63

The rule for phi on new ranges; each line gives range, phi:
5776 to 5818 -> 5777.69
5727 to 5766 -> 5727.36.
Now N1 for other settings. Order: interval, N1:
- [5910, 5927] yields 6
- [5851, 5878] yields 7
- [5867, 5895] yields 15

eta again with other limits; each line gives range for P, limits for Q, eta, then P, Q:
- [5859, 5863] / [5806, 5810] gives 122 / 820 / 942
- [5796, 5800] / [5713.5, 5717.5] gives -57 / 920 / 863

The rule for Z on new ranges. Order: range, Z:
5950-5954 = 0.0347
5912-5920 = 0.0327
